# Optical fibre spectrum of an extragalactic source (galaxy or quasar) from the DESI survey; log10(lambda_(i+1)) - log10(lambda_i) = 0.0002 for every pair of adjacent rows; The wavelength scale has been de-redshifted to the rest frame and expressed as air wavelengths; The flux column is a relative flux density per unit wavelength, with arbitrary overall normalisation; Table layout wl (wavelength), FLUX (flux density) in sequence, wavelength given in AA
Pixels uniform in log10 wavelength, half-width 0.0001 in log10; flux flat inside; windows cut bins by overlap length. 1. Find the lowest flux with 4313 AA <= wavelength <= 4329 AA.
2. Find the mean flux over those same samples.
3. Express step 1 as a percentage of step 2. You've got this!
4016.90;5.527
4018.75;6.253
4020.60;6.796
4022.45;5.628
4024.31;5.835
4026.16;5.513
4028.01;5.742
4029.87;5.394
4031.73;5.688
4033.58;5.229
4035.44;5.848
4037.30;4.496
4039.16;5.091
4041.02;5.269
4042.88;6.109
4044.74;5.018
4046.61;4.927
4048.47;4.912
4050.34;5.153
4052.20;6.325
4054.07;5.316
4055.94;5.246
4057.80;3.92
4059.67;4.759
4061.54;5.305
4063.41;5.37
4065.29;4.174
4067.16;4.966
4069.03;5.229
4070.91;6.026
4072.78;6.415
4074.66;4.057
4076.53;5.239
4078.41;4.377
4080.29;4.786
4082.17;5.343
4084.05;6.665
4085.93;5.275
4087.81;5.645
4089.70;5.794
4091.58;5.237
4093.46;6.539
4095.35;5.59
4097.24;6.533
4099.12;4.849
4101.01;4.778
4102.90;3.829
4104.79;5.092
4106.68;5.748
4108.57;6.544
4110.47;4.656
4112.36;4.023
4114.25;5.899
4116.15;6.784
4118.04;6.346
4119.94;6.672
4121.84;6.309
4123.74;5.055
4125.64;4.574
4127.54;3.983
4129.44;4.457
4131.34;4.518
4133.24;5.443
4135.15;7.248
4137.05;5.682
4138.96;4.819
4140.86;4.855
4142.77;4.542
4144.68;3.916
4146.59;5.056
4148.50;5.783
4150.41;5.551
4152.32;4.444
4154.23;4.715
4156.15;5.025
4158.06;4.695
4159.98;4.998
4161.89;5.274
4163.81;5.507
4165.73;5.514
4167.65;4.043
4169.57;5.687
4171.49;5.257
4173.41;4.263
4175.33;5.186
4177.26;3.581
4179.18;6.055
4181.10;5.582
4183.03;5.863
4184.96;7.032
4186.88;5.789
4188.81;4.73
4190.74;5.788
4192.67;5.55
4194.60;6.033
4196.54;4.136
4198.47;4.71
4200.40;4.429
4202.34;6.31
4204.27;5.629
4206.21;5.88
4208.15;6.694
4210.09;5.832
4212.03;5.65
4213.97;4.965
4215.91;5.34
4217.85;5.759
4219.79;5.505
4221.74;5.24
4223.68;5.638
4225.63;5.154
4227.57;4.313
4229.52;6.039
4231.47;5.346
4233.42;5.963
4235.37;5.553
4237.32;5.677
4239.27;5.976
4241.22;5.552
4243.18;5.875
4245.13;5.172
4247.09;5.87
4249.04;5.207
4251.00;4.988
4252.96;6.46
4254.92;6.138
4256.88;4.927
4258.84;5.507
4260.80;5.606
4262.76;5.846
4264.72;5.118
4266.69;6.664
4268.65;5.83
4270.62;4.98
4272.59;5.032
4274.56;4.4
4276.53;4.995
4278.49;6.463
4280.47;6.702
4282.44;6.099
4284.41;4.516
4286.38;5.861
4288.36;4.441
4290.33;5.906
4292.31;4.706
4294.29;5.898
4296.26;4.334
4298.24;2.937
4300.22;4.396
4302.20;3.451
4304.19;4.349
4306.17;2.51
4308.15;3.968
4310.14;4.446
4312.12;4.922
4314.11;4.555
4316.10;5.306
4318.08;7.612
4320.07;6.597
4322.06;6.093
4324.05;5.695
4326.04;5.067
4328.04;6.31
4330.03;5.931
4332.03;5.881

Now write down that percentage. 77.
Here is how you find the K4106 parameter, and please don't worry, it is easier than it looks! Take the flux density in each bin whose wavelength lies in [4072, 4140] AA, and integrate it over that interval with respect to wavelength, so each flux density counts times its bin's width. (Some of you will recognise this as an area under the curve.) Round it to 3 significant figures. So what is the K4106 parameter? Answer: 368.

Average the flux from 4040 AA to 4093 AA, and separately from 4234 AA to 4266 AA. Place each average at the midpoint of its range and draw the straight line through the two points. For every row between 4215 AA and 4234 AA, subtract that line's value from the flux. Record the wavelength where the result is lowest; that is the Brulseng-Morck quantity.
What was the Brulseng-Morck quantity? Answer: 4227.57 AA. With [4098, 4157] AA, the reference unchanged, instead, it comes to 4102.90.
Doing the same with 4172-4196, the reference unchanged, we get 4177.26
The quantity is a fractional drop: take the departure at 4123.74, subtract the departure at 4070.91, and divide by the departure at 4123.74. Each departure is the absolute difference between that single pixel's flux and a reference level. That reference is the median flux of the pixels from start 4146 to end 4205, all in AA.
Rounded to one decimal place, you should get -2.4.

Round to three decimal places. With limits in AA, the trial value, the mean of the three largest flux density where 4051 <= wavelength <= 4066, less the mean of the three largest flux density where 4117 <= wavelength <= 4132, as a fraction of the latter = -0.120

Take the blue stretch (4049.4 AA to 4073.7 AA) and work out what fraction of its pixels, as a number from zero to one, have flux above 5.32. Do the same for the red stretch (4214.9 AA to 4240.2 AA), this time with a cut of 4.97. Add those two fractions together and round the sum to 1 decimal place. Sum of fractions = 1.2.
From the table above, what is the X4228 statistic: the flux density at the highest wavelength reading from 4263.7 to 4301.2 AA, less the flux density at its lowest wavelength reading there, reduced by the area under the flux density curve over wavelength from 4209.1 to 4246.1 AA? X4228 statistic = -204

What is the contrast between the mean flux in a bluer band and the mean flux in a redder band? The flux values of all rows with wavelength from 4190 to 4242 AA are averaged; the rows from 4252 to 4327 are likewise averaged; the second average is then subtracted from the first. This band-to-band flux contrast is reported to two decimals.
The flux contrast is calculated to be 0.29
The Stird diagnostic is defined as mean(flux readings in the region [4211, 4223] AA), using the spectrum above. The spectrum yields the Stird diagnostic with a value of 5.4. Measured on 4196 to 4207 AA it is 5.2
